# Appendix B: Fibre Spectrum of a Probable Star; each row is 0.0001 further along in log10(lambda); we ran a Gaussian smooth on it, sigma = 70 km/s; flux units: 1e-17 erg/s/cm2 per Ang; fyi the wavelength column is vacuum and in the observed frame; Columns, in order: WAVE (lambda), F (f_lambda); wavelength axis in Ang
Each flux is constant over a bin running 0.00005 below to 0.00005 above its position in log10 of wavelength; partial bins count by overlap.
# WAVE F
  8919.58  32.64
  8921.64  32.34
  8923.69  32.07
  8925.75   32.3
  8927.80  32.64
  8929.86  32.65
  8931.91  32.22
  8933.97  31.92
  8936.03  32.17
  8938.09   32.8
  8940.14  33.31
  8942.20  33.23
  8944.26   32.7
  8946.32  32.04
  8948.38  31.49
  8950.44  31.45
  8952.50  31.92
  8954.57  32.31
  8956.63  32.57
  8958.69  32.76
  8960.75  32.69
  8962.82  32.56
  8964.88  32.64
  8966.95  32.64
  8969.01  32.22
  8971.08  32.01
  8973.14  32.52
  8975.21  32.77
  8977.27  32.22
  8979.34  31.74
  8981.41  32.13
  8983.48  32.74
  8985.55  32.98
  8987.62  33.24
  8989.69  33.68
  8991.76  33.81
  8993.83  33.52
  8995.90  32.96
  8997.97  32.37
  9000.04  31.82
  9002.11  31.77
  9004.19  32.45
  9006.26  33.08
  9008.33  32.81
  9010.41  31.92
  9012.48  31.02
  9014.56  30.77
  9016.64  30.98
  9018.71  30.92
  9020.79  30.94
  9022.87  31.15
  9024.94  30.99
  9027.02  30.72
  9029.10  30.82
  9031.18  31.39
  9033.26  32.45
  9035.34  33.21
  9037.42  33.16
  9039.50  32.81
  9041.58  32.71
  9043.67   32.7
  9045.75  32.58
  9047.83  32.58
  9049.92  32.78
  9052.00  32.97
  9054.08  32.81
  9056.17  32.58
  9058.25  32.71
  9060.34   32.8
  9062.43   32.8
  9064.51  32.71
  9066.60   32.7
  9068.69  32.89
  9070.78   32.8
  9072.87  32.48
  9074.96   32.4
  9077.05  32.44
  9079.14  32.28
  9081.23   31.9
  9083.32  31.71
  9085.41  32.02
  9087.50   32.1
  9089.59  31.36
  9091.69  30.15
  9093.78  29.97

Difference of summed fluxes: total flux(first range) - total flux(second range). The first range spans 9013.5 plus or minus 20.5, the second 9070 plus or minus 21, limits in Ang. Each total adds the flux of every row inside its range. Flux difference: -14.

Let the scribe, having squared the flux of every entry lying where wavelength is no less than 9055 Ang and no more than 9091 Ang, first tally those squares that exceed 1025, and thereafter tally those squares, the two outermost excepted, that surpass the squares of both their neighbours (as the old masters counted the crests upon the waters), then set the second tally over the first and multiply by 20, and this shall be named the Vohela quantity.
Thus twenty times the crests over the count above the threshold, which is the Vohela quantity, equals 4.3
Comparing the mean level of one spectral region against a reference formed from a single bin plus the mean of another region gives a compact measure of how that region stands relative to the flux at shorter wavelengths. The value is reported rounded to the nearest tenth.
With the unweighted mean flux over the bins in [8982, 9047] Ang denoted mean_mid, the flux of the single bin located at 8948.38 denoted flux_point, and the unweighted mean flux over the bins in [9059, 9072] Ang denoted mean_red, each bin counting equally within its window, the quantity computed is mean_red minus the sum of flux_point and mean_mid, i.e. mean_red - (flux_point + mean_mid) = -30.9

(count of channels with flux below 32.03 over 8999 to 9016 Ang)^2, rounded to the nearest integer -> 25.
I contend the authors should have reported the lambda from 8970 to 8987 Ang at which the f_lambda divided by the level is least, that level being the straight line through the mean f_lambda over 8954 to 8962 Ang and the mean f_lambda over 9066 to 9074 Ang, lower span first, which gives 8979.34 Ang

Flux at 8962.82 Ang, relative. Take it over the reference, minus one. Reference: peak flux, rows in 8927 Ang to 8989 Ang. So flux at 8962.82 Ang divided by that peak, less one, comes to -0.02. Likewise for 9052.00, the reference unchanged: -0.01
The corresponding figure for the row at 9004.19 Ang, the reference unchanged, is -0.03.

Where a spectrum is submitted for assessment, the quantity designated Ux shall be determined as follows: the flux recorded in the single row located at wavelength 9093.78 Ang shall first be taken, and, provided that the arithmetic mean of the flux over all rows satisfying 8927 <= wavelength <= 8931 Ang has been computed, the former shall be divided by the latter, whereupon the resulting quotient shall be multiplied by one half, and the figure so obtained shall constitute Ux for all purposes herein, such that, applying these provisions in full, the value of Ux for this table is 0.459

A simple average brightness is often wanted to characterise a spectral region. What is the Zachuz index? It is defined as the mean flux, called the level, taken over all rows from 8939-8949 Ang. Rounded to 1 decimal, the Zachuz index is 32.6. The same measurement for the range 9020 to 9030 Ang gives 30.9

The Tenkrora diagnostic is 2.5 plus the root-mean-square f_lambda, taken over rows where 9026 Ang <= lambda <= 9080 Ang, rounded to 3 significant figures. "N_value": 35.0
